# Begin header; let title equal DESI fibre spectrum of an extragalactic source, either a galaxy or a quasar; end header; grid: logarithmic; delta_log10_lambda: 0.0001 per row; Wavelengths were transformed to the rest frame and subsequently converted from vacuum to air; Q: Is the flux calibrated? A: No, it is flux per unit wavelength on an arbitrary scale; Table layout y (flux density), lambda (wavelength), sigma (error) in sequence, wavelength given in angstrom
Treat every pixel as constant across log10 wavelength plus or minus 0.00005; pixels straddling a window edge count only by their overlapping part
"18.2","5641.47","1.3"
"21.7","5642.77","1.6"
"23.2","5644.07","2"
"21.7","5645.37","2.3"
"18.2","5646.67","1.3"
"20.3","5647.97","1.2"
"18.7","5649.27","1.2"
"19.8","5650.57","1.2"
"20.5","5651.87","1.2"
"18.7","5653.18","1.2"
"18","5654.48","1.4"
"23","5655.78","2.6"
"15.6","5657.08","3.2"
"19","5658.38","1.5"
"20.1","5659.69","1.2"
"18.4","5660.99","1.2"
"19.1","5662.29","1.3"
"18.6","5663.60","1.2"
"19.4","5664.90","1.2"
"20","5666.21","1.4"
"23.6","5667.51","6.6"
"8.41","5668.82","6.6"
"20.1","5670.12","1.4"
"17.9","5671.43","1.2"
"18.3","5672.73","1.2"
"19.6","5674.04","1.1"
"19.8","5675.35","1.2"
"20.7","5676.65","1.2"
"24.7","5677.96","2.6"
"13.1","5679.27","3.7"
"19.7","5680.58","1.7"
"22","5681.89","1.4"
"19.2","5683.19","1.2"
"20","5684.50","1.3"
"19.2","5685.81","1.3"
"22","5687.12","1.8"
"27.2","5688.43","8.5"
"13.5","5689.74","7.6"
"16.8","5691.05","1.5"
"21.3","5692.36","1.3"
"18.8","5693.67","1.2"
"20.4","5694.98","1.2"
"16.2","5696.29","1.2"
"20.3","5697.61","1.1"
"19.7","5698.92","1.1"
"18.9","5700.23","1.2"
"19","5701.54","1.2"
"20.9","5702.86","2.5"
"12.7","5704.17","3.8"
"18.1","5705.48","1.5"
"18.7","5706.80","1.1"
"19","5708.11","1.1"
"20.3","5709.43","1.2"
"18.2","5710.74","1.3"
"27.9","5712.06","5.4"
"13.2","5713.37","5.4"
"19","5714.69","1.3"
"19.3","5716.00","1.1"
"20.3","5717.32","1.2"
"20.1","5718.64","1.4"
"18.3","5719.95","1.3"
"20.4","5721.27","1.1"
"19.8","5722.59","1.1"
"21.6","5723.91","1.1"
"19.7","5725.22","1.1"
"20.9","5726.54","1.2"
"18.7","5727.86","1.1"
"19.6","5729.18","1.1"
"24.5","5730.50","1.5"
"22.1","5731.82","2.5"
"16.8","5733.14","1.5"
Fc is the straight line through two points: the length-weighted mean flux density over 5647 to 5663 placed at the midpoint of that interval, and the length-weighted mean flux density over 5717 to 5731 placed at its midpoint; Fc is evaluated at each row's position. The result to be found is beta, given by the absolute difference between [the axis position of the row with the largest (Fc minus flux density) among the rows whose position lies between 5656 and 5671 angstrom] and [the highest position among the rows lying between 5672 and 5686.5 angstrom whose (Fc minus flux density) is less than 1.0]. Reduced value 17.0 angstrom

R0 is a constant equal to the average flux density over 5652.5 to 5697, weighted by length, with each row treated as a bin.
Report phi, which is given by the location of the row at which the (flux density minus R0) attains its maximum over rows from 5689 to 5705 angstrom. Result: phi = 5692.36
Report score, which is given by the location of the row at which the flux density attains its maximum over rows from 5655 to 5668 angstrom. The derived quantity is 5667.51 angstrom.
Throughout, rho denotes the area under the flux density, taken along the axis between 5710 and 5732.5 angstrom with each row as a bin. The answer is 455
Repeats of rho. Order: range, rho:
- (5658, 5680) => 415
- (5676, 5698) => 433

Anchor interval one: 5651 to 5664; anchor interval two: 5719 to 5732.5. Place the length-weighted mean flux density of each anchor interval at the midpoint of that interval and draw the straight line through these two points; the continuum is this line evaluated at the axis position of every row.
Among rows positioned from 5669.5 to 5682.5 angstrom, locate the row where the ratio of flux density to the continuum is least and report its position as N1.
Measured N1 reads 5679.27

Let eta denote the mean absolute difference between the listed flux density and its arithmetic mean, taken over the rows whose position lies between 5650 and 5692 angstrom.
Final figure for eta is 2.18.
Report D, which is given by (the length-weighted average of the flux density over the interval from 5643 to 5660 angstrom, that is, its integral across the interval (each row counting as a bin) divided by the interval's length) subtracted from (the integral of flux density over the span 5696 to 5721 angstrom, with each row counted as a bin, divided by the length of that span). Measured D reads -0.8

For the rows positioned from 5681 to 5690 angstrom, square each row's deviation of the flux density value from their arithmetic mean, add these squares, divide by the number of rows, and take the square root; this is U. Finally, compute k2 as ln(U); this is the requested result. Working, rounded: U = 3.8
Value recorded 1.3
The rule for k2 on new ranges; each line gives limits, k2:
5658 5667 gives -0.5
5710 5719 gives 1.4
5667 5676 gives 1.5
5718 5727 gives 0.0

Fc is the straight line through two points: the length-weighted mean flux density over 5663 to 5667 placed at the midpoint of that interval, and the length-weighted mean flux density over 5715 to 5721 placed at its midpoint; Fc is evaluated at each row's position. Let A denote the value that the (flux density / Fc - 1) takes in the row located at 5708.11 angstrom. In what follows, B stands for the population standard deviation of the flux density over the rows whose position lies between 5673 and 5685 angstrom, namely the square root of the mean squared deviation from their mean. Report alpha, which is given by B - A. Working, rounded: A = -0.03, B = 2.9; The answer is 2.9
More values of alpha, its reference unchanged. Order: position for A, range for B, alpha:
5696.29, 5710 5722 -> 3.8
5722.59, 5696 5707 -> 2.3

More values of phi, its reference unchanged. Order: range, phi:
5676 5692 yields 5688.43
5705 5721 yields 5712.06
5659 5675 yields 5667.51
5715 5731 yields 5730.50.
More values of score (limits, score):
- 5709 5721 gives 5712.06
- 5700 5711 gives 5702.86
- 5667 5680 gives 5677.96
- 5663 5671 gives 5667.51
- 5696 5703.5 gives 5702.86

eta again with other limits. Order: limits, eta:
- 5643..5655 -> 1.36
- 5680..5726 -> 1.89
